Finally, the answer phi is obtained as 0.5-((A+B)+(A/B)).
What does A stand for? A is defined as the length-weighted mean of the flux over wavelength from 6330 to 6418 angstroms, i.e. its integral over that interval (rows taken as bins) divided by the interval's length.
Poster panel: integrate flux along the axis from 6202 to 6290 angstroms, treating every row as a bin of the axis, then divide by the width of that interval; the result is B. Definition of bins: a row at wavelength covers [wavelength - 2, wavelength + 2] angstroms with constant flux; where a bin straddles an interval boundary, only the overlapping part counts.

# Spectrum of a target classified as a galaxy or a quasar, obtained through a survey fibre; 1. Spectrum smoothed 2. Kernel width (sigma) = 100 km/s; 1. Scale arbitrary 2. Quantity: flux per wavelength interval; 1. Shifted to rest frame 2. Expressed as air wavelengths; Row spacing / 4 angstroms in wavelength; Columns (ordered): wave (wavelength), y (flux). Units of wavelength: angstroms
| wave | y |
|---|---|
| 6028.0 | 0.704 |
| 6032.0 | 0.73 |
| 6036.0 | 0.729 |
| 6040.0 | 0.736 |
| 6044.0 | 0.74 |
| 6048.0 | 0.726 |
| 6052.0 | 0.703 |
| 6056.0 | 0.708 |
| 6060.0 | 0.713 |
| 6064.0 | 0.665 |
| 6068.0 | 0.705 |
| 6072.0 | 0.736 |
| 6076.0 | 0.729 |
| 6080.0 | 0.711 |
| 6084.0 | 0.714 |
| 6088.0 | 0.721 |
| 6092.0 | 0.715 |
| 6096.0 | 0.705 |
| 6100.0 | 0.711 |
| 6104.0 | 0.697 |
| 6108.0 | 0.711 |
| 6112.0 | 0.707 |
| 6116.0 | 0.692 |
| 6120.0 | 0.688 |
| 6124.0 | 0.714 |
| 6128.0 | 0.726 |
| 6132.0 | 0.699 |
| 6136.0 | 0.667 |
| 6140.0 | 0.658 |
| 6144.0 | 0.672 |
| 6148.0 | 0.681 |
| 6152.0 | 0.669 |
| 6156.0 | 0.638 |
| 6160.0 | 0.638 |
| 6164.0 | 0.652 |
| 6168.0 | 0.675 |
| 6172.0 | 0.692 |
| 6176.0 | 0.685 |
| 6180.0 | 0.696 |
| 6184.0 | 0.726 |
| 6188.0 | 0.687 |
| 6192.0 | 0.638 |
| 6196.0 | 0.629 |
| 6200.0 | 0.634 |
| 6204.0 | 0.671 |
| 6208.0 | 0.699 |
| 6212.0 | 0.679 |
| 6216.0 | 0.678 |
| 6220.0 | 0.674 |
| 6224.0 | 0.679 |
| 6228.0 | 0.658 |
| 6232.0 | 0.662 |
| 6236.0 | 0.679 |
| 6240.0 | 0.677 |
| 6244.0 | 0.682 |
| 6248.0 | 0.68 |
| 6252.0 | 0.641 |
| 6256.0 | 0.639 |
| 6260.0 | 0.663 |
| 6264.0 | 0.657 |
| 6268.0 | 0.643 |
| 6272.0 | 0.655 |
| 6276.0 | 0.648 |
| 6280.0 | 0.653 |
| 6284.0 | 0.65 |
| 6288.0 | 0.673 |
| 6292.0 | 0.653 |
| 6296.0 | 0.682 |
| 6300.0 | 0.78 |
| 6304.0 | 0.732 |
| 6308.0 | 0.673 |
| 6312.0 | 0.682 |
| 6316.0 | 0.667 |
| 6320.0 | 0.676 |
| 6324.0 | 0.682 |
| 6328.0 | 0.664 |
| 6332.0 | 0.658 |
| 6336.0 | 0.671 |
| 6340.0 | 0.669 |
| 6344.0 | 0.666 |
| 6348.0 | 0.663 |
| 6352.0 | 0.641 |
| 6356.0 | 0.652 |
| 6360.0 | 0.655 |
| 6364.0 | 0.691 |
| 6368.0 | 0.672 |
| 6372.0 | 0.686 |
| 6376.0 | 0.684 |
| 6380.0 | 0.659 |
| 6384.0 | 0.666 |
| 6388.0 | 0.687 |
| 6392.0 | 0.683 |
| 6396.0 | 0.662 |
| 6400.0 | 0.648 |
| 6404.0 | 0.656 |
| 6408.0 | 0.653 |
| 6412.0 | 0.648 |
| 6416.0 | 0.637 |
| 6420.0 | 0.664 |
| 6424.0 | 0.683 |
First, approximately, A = 0.664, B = 0.665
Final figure -1.83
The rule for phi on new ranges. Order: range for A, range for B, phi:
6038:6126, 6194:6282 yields -1.95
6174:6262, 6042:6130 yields -1.83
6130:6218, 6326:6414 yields -1.85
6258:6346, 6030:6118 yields -1.83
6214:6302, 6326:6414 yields -1.84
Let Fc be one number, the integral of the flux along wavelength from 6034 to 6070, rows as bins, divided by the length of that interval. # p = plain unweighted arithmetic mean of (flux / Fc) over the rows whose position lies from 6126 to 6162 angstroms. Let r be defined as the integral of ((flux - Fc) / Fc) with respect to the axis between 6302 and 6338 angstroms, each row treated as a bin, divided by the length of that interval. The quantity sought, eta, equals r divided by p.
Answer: -0.05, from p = 0.941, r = -0.05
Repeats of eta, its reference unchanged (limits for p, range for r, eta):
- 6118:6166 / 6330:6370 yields -0.07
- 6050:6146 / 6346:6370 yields -0.07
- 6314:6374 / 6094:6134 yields -0.01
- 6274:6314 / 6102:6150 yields -0.03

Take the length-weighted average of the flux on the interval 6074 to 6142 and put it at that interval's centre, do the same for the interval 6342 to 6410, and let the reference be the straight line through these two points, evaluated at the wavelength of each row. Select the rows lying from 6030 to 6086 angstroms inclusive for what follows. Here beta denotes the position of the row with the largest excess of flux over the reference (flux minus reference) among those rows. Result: 6044.0 angstroms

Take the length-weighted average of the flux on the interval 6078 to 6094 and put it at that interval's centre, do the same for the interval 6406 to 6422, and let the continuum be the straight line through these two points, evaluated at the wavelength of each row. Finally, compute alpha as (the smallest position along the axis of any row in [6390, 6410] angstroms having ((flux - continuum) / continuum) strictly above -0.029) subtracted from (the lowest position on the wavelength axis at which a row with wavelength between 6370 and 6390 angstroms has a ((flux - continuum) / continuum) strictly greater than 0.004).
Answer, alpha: -20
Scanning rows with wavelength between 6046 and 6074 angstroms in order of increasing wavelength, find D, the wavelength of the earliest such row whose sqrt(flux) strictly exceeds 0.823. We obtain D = 6048.0 angstroms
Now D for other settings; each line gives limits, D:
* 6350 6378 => 6364.0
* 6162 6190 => 6172.0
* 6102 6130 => 6104.0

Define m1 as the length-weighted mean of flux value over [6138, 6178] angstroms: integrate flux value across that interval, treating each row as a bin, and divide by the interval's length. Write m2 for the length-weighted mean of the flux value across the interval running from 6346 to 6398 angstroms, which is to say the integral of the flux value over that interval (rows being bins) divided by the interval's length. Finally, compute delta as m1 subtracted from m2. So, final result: 0.003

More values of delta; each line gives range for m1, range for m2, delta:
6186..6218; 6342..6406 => 0.003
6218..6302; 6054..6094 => 0.044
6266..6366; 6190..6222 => -0.008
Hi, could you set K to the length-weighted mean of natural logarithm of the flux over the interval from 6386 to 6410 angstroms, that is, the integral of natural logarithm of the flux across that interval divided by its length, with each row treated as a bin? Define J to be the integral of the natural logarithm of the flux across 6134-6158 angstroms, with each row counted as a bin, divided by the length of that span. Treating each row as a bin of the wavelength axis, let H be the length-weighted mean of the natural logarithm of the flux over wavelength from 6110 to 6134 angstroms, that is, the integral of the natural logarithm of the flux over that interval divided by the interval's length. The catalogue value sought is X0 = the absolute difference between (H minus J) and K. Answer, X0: 0.47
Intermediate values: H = -0.351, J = -0.409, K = -0.408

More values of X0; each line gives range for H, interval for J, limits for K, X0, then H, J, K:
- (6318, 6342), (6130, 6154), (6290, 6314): 0.35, -0.401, -0.394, -0.358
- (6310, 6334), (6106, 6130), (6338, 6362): 0.37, -0.398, -0.348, -0.419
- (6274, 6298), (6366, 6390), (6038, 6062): 0.30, -0.416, -0.392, -0.327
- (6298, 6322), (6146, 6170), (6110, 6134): 0.41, -0.356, -0.418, -0.351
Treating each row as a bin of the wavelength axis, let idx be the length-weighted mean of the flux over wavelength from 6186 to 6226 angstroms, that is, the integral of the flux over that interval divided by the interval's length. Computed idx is 0.667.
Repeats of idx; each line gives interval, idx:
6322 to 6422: 0.665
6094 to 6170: 0.684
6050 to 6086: 0.709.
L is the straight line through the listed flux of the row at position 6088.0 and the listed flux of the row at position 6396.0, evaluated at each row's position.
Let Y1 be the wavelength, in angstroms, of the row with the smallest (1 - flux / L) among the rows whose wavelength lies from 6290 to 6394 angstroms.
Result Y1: 6300.0 angstroms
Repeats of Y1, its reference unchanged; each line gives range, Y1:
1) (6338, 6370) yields 6364.0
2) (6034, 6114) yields 6072.0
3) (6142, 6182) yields 6180.0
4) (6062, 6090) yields 6072.0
